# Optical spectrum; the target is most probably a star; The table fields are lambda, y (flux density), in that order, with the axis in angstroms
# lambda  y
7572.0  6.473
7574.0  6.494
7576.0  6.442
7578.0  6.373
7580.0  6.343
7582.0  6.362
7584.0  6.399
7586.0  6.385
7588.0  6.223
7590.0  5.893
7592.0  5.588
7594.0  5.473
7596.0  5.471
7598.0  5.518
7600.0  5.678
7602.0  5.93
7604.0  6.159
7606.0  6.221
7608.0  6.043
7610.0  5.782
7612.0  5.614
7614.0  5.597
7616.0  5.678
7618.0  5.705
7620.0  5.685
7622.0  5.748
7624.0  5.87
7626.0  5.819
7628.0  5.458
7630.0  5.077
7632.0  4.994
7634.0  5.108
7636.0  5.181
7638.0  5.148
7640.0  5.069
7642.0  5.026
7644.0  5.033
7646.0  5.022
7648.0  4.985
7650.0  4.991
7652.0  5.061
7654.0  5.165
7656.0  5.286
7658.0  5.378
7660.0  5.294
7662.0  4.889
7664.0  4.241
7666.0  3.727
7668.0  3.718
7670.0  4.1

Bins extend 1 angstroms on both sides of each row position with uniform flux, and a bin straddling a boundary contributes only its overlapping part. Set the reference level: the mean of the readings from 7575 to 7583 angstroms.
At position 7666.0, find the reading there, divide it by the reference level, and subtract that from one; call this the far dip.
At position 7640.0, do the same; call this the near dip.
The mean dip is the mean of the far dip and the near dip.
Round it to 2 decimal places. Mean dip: 0.31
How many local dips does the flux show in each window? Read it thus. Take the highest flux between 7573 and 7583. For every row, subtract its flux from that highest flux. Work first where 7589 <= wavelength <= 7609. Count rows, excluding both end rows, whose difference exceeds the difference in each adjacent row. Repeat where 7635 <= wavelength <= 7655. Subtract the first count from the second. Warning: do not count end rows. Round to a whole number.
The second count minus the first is 1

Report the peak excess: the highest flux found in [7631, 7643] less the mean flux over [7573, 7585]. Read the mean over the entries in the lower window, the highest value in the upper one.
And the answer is -1.22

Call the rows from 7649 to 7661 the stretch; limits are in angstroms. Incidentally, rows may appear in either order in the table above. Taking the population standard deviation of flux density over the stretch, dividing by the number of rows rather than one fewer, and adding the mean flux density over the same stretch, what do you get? 5.3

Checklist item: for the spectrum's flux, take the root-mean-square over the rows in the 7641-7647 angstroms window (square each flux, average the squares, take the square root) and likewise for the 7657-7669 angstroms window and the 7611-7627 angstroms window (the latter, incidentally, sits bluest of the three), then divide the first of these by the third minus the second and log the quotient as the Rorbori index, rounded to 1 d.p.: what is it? 4.5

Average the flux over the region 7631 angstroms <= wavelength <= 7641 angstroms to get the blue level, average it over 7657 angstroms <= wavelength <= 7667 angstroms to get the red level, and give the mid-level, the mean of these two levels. 4.90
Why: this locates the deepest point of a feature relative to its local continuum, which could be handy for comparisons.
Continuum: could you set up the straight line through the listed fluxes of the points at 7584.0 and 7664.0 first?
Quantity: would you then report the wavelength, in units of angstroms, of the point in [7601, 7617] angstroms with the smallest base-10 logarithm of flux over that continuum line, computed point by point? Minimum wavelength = 7612.0 angstroms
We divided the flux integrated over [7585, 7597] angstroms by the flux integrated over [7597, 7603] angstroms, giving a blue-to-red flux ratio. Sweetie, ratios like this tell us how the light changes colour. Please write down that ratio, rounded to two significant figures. 2.0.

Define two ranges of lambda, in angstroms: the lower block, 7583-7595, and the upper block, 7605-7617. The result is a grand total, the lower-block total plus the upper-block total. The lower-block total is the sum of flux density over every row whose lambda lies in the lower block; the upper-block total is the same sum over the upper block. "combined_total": 71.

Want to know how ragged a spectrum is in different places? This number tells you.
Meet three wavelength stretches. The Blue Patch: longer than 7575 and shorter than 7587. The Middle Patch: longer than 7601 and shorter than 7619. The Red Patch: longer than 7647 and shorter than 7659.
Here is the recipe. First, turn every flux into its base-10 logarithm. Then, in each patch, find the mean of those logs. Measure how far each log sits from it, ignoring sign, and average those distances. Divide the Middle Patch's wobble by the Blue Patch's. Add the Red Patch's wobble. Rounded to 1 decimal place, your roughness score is 9.0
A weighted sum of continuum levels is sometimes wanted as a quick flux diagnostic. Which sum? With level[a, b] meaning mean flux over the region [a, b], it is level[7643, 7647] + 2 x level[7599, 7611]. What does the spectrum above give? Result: 17.0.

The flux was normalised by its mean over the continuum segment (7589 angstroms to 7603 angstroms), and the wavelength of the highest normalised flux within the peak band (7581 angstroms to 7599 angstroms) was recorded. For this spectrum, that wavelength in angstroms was 7584.0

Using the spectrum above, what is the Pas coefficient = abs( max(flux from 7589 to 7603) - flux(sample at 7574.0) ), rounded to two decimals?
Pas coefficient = 0.56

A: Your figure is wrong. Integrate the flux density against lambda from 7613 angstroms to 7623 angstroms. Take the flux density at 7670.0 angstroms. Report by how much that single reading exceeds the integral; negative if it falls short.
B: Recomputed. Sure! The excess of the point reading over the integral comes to -52.7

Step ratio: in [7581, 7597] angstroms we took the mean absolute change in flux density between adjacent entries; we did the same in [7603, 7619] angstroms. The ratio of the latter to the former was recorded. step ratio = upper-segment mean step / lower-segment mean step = 0.82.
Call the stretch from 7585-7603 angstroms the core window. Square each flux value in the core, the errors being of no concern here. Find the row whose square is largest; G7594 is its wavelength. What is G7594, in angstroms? 7586.0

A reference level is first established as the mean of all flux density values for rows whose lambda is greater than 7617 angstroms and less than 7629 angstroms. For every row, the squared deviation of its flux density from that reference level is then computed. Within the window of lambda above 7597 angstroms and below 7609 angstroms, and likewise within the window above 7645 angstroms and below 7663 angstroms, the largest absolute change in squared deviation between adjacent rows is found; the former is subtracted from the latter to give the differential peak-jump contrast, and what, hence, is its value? 0.35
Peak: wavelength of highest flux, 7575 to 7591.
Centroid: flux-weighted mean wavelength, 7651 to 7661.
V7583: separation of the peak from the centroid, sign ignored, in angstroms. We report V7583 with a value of 80.1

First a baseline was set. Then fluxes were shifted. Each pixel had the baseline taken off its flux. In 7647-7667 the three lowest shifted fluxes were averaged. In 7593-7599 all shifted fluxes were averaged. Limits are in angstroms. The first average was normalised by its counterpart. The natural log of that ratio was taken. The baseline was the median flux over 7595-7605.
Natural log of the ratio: 2.0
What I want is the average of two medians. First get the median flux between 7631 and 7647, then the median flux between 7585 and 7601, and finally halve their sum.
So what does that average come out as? 5.34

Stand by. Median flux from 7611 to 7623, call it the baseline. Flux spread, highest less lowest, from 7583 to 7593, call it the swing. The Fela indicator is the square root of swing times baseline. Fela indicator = 2.1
